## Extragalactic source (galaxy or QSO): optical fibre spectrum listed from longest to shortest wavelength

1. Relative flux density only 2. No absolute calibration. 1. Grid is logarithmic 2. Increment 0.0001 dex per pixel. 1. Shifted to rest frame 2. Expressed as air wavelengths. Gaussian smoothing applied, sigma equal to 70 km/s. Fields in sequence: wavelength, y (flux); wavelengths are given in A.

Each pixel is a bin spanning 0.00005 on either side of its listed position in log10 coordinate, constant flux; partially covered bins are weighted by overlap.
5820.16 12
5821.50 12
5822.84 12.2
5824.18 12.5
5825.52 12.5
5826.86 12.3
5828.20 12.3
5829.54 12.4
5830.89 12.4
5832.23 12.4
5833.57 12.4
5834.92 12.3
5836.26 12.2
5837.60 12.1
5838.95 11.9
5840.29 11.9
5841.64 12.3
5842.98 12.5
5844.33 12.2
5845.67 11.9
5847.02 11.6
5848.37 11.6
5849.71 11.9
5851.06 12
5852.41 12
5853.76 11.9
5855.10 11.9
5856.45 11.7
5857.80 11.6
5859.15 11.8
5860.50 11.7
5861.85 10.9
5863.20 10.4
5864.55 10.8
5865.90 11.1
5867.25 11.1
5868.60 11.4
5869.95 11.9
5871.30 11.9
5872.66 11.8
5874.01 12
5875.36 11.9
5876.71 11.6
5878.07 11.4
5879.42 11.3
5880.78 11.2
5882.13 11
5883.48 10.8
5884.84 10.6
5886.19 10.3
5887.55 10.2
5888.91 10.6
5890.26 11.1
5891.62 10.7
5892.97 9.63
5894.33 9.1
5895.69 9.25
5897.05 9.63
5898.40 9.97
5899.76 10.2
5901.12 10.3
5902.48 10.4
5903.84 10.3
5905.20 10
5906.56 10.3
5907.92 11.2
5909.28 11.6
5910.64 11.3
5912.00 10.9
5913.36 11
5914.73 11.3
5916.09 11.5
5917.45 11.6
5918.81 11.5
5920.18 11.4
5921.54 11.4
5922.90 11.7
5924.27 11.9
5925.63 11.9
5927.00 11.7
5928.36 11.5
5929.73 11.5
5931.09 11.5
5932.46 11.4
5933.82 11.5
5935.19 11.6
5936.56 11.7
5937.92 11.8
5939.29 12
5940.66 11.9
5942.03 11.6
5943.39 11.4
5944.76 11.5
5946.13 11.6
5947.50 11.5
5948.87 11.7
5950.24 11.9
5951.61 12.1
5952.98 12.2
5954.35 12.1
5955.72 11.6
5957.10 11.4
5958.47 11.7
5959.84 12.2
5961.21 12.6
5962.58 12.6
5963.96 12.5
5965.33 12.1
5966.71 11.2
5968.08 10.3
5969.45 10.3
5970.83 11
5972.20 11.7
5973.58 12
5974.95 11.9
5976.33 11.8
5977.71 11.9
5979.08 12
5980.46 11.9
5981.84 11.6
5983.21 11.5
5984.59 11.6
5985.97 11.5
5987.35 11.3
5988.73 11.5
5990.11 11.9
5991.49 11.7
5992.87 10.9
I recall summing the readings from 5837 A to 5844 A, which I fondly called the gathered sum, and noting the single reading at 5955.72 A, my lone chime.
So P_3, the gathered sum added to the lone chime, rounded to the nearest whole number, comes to 72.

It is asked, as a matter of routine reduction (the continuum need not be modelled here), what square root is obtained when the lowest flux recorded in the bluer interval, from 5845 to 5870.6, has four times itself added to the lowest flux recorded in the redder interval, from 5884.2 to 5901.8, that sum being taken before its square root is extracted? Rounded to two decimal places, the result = 7.12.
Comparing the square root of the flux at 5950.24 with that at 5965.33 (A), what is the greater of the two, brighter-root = 3.48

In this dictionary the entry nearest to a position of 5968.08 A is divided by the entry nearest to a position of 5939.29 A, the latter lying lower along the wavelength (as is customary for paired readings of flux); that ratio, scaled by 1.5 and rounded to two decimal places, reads 1.29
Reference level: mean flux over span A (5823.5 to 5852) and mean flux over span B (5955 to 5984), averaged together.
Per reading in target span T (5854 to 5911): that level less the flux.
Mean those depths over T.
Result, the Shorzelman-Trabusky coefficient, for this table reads 1.0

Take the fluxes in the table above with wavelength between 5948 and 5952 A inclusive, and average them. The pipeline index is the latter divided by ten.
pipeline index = 1.19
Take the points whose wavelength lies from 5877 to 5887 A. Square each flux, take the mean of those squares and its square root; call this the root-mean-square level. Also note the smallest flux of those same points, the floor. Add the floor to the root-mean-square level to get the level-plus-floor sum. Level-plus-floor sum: 21.2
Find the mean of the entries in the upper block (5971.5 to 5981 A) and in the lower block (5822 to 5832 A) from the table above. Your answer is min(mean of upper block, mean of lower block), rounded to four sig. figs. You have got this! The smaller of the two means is 11.89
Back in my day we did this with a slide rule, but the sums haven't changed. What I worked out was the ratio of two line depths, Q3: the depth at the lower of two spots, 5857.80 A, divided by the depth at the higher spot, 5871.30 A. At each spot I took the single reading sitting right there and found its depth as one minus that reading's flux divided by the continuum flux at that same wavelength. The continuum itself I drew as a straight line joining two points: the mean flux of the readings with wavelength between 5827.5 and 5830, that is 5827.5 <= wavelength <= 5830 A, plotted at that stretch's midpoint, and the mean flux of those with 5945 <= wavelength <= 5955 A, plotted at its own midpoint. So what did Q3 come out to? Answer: 2.2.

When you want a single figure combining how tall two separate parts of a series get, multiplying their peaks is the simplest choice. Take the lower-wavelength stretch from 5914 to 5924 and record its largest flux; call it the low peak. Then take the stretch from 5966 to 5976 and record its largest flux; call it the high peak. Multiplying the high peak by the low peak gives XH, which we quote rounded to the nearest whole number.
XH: 140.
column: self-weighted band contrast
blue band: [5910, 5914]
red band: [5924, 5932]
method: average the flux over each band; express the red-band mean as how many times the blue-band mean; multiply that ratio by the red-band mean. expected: 12.3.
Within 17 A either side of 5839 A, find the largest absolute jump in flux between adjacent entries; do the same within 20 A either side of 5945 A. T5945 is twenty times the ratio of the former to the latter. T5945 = 16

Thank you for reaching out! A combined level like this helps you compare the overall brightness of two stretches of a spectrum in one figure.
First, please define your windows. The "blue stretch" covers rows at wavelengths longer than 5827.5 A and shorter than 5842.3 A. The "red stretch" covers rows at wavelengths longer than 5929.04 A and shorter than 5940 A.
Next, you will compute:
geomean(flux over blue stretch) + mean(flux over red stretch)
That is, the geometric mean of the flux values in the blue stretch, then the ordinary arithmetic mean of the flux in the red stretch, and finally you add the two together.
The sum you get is 23.9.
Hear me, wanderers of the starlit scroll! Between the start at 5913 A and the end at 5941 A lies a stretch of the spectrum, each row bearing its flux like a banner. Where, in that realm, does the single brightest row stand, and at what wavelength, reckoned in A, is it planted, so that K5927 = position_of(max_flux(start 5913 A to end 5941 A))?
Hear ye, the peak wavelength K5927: 5939.29 A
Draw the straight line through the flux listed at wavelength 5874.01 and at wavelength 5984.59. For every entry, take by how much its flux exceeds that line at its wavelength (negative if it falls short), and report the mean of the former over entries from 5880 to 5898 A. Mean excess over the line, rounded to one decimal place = -1.6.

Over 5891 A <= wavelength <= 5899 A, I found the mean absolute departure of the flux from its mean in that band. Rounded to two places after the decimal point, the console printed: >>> 0.41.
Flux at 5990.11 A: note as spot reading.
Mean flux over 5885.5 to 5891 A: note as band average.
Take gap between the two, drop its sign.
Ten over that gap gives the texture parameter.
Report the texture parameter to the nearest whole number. 7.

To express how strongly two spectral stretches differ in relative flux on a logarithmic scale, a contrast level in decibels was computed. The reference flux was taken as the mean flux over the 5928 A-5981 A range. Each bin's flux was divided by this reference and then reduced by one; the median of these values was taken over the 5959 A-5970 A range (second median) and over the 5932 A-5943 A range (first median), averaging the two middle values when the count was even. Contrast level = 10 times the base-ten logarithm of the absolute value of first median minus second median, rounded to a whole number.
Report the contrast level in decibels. -14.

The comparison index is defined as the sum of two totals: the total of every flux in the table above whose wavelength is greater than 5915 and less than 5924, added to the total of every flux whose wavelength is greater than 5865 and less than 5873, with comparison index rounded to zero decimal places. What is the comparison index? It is 138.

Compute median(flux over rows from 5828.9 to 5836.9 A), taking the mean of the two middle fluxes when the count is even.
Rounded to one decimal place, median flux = 12.4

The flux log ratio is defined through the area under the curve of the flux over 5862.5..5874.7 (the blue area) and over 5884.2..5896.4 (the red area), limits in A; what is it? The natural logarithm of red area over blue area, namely -0.11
